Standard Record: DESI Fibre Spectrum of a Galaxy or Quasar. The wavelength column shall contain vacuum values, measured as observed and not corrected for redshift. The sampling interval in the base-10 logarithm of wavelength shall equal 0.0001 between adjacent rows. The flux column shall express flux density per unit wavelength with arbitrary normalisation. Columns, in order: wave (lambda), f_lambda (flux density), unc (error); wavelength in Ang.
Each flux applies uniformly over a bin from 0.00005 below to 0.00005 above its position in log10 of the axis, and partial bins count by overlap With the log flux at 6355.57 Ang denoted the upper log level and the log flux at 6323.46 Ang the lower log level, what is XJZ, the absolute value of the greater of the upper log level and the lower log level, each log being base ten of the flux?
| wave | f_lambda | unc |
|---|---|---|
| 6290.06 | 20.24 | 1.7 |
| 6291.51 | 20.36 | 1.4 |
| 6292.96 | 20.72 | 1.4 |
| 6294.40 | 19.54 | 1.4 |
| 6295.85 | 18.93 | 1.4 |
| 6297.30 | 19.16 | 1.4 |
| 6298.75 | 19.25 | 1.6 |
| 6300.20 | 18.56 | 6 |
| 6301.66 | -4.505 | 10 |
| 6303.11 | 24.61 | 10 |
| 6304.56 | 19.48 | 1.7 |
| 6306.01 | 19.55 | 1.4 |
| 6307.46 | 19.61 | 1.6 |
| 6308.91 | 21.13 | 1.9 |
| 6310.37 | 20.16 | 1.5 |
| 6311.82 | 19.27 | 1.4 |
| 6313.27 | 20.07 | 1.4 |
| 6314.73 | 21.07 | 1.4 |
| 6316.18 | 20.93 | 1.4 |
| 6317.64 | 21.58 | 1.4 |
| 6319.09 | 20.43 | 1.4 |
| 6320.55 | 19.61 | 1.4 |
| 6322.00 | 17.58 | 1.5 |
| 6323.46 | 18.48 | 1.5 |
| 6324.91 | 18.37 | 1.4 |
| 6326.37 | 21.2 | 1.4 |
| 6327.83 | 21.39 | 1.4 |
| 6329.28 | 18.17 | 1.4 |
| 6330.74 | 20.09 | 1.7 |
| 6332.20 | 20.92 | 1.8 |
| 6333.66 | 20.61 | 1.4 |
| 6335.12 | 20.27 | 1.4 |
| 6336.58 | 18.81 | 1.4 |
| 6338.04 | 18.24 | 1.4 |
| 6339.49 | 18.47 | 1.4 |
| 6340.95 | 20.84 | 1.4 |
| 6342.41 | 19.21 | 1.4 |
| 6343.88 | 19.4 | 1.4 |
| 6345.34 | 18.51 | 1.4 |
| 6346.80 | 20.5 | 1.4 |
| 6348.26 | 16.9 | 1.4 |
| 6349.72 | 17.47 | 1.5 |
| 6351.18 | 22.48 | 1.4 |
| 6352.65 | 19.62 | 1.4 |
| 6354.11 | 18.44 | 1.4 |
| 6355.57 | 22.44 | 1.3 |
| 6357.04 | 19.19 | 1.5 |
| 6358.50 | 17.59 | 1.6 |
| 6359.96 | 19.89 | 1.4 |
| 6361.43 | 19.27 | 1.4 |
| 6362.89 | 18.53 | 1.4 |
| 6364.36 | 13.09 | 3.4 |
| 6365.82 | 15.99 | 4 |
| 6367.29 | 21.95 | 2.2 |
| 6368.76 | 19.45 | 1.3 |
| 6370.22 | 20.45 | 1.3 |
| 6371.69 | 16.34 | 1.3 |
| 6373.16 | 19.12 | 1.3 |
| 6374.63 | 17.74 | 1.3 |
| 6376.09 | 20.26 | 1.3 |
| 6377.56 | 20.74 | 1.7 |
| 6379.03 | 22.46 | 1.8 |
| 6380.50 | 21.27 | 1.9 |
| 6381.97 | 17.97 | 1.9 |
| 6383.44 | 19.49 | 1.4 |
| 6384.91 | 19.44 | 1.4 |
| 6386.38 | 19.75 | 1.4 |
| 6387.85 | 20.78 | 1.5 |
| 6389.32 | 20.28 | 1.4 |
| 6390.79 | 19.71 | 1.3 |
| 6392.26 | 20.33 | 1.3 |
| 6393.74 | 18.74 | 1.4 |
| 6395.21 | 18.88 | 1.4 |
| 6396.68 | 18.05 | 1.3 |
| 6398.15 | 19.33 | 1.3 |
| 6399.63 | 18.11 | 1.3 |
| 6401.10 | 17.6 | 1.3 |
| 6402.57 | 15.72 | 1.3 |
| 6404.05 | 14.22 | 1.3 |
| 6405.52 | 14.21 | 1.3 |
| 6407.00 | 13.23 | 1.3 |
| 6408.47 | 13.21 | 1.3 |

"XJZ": 1.35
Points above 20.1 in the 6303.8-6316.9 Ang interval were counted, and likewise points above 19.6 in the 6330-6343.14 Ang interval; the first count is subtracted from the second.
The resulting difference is 1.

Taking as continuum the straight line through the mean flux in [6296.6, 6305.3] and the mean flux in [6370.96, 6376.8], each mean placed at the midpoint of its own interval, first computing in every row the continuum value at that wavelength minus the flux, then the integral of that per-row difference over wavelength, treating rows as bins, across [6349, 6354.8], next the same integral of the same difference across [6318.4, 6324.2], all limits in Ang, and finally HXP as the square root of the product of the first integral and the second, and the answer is 12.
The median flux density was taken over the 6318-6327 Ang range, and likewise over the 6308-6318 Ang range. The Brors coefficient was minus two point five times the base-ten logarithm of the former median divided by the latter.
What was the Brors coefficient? 0.10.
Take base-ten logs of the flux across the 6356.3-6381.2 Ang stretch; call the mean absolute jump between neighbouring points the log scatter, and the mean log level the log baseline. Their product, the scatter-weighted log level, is 0.071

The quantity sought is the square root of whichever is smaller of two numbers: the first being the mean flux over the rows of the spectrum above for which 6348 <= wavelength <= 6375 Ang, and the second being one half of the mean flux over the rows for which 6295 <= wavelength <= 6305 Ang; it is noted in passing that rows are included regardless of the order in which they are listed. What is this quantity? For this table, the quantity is 2.87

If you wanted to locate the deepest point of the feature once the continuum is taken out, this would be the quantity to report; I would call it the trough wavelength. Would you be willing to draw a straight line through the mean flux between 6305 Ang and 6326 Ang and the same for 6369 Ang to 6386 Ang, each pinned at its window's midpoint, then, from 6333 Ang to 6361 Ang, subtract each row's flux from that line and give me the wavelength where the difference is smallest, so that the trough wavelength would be 6351.18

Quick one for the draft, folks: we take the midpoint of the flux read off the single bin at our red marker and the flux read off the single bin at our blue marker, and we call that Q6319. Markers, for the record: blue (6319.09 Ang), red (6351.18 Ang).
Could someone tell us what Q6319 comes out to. 21.5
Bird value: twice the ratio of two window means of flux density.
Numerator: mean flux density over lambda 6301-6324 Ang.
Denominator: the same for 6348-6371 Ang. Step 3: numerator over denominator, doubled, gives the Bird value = 1.98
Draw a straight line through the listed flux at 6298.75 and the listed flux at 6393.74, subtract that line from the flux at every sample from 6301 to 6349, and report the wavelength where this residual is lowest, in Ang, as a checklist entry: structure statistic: 6301.66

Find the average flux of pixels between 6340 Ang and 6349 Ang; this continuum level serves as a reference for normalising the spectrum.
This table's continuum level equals 19.2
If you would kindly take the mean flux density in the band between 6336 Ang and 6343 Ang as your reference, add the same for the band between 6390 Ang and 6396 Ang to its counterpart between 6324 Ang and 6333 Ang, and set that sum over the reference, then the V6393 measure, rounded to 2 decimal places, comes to 2.06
